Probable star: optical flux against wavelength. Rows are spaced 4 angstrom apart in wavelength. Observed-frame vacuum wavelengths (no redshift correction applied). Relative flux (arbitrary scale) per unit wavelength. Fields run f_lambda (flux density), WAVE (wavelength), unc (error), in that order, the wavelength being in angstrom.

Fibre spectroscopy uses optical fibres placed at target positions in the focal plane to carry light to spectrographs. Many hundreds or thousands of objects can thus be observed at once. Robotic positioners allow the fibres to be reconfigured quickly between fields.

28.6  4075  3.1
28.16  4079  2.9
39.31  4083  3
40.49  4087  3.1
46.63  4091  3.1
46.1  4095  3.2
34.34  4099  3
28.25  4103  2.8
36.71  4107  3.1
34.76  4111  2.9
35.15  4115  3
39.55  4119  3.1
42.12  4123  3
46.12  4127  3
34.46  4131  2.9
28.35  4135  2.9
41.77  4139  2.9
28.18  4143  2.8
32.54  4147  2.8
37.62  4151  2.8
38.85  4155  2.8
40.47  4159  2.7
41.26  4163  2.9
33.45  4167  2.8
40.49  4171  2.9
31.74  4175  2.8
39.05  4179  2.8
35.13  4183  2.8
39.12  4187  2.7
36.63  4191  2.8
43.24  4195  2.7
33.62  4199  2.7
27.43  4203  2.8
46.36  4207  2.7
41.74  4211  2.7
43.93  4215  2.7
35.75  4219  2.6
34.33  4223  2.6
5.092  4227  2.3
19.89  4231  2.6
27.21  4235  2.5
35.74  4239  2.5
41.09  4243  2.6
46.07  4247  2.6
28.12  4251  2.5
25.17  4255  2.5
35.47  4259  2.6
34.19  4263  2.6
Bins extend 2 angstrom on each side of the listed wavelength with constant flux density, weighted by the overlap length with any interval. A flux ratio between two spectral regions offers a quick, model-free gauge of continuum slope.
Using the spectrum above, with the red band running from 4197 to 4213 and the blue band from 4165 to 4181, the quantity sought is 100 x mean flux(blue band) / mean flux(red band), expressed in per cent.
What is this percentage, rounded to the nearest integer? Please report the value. 97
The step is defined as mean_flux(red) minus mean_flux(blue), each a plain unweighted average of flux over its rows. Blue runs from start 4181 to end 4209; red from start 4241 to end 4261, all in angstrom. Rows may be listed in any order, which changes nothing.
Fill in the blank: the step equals -2.2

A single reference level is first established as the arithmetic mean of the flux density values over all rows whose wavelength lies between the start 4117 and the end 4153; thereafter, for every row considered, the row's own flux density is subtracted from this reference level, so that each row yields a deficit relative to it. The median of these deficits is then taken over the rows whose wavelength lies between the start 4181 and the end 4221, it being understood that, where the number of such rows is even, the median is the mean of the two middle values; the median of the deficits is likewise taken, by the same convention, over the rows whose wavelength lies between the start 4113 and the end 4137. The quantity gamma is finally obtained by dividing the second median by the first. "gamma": 0.5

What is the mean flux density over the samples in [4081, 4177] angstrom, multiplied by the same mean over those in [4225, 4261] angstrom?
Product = 1098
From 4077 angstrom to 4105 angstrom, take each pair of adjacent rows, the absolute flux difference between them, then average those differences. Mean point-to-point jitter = 6.1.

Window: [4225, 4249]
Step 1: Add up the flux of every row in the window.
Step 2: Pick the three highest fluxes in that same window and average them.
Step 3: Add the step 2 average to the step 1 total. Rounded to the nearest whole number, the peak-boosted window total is 216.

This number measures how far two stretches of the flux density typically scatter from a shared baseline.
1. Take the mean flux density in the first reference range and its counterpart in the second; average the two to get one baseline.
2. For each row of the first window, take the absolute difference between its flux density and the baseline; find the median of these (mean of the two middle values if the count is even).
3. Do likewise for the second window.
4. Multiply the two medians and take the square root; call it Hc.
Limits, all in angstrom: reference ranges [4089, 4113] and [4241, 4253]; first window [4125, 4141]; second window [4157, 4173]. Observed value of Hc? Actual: 4.0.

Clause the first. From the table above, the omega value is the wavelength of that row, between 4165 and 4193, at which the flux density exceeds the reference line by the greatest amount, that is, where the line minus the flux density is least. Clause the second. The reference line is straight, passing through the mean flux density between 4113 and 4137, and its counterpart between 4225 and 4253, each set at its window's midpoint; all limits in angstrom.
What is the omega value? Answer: 4171 angstrom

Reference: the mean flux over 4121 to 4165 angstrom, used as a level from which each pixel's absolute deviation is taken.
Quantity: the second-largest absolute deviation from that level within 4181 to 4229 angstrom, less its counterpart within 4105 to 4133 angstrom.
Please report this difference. 5.31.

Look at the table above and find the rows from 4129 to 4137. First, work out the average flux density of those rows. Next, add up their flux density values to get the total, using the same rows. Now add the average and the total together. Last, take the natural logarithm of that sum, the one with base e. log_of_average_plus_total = 4.55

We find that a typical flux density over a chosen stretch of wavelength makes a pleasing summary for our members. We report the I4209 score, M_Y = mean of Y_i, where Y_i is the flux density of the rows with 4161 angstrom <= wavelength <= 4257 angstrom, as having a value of 34.7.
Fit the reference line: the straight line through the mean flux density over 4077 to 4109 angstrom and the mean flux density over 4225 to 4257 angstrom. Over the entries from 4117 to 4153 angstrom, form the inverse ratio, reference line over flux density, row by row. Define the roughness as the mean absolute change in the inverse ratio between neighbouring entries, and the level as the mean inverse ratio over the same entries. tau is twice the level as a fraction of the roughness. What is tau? 9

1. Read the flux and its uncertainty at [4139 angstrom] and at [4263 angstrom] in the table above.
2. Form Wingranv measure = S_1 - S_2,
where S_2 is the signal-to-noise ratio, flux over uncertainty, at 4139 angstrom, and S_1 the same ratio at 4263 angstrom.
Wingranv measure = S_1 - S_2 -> -1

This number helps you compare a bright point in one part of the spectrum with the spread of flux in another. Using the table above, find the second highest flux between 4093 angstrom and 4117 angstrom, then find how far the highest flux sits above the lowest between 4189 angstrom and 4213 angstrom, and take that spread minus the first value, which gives -18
